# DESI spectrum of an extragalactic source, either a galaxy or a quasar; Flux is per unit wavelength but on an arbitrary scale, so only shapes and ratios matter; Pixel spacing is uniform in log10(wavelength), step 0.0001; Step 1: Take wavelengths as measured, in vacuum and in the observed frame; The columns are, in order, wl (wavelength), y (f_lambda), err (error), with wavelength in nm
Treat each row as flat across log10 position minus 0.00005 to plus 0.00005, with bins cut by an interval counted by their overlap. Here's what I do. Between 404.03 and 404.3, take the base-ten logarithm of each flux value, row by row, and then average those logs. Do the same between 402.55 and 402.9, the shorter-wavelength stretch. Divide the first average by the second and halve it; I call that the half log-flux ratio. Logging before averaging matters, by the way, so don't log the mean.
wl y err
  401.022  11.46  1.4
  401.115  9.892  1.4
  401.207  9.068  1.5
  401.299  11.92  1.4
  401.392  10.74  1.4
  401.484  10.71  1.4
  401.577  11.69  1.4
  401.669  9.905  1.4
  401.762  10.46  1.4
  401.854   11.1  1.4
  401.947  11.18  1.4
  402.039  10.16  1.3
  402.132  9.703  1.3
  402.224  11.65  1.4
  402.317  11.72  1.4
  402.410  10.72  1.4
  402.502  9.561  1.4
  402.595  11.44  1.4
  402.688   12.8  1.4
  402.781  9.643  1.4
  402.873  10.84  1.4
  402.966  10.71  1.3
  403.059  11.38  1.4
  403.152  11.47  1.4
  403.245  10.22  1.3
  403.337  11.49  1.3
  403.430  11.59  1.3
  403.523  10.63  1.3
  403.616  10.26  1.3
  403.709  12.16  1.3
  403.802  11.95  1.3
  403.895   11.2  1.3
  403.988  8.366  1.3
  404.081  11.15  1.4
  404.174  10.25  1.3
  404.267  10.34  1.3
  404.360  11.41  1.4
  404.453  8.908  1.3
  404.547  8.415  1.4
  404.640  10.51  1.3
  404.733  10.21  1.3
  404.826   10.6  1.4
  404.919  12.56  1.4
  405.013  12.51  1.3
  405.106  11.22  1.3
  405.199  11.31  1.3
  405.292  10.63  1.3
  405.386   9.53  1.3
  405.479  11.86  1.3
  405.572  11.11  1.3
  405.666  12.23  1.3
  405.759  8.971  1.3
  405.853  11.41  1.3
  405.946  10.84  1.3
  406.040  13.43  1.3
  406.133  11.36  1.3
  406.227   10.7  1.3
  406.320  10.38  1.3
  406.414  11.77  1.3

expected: 0.489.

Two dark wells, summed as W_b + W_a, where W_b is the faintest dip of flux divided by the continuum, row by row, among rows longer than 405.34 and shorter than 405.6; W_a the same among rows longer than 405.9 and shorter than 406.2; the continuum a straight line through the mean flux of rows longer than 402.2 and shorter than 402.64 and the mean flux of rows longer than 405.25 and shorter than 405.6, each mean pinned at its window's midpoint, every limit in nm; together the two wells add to 1.89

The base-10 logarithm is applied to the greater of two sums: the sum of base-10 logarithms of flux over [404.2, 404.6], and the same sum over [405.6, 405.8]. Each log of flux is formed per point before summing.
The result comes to 0.60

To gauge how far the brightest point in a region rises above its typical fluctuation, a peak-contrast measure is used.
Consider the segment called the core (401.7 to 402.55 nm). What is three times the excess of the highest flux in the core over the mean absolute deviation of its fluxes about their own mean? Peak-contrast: 33.2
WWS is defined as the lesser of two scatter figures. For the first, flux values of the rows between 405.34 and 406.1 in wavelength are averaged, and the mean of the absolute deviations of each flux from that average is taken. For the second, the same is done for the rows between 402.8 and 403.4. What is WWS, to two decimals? 0.43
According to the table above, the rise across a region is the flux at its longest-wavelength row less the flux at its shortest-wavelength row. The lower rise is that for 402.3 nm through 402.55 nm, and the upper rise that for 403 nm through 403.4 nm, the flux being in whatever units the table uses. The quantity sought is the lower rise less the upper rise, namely -2.3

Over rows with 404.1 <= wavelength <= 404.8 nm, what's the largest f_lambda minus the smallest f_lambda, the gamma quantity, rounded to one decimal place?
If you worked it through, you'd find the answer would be 3.0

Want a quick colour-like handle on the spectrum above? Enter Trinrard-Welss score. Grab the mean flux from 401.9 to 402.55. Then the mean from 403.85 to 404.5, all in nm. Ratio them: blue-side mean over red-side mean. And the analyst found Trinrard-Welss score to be 1.04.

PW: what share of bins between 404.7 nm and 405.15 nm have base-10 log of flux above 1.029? 0.60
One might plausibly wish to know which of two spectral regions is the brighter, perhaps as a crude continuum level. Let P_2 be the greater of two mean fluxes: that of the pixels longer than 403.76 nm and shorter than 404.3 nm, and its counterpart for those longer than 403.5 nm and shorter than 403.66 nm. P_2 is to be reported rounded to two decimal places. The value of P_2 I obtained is 10.54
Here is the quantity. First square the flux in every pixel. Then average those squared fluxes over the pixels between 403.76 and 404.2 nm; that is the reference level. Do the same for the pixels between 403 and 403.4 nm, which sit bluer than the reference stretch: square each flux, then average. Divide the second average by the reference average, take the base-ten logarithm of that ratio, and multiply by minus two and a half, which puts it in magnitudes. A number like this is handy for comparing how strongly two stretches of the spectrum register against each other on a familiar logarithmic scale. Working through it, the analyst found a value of -0.10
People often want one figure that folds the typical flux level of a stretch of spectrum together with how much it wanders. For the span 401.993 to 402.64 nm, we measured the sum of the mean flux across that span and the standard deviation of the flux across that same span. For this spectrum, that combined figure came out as 11.6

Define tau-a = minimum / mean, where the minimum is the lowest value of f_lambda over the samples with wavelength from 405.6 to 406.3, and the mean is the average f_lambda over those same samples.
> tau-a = 0.80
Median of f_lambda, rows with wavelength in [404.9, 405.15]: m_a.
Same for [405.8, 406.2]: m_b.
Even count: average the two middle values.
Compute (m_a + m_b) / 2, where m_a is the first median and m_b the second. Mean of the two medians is 11.95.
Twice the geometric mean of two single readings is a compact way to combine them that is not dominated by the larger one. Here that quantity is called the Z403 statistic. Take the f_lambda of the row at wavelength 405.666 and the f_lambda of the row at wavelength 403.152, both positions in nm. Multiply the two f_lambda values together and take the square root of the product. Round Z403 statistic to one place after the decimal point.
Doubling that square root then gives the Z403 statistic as 23.7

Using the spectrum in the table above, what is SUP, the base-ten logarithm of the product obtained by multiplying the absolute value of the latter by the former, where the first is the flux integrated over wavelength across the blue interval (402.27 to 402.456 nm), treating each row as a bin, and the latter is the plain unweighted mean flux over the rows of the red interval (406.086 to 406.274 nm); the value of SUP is 1.36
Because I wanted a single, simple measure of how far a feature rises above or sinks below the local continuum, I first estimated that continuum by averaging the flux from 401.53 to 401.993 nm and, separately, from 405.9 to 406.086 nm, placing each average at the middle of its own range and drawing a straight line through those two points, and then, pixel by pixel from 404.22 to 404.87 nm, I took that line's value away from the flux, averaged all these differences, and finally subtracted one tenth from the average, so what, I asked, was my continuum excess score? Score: -1.7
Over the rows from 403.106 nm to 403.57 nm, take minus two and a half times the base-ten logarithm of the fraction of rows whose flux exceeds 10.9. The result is 0.55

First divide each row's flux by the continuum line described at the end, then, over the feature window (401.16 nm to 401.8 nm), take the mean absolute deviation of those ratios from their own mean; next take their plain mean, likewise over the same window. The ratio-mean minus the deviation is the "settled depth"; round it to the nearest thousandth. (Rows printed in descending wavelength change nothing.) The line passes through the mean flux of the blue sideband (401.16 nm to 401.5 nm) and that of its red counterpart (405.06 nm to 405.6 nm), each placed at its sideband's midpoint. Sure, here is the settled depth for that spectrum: 0.934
